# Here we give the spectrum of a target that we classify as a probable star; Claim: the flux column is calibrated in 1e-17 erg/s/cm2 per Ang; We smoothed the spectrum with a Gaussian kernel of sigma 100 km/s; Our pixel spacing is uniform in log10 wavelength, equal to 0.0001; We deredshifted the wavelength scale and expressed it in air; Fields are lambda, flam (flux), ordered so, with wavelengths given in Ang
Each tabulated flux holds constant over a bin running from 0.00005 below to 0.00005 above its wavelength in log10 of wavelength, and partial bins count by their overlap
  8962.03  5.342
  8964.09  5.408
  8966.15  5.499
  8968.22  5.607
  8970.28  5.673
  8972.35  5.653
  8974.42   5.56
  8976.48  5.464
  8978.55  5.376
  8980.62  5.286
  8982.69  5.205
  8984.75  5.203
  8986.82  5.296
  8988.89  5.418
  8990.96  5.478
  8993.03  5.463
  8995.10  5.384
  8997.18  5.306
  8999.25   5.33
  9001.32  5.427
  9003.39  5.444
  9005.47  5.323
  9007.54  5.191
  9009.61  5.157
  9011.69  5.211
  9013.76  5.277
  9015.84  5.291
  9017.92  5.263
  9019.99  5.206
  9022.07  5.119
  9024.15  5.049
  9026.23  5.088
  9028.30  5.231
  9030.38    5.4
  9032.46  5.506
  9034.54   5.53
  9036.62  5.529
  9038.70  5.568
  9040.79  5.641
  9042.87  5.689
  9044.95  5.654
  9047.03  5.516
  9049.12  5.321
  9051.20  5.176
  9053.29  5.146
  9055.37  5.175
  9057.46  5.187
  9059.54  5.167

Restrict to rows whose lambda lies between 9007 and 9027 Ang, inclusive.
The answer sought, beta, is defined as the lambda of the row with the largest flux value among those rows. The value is 9015.84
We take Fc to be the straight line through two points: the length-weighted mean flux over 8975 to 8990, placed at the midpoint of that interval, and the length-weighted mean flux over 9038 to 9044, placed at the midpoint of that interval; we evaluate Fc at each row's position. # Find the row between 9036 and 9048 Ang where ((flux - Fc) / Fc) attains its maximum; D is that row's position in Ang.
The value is 9042.87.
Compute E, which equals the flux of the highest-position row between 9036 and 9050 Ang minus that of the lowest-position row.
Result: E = -0.21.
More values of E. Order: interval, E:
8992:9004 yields -0.02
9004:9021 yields -0.12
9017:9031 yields 0.14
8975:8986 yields -0.26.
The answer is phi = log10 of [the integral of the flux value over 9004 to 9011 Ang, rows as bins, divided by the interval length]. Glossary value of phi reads 0.719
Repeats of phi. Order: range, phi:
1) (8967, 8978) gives 0.746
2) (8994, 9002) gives 0.729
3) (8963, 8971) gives 0.744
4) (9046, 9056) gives 0.722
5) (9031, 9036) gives 0.741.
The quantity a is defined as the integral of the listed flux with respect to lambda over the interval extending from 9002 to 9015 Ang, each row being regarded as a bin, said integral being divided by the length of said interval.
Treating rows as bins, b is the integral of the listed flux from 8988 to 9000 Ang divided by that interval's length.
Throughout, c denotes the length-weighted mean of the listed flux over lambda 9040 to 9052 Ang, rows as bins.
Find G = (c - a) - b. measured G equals -5.16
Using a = 5.27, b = 5.40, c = 5.51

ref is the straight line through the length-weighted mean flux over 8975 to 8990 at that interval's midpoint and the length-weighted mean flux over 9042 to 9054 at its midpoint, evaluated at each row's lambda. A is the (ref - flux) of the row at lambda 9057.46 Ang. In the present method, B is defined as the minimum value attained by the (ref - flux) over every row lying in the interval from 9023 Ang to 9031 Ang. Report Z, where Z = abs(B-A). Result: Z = 0.25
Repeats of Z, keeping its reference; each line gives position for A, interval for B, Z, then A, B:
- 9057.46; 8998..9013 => 0.33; 0.24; -0.08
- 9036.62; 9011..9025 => 0.21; -0.13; 0.09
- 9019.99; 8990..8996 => 0.31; 0.18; -0.14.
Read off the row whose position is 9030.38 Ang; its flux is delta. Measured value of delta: 5.4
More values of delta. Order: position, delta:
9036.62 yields 5.529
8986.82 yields 5.296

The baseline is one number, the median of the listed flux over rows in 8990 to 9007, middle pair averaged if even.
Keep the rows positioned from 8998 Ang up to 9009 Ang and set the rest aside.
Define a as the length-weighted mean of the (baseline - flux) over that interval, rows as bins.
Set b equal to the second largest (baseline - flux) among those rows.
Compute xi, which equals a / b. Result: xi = 0.9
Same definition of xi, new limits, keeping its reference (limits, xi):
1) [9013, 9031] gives 0.6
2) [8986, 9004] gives 0.1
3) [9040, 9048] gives 0.9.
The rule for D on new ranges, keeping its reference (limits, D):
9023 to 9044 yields 9042.87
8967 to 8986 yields 8970.28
